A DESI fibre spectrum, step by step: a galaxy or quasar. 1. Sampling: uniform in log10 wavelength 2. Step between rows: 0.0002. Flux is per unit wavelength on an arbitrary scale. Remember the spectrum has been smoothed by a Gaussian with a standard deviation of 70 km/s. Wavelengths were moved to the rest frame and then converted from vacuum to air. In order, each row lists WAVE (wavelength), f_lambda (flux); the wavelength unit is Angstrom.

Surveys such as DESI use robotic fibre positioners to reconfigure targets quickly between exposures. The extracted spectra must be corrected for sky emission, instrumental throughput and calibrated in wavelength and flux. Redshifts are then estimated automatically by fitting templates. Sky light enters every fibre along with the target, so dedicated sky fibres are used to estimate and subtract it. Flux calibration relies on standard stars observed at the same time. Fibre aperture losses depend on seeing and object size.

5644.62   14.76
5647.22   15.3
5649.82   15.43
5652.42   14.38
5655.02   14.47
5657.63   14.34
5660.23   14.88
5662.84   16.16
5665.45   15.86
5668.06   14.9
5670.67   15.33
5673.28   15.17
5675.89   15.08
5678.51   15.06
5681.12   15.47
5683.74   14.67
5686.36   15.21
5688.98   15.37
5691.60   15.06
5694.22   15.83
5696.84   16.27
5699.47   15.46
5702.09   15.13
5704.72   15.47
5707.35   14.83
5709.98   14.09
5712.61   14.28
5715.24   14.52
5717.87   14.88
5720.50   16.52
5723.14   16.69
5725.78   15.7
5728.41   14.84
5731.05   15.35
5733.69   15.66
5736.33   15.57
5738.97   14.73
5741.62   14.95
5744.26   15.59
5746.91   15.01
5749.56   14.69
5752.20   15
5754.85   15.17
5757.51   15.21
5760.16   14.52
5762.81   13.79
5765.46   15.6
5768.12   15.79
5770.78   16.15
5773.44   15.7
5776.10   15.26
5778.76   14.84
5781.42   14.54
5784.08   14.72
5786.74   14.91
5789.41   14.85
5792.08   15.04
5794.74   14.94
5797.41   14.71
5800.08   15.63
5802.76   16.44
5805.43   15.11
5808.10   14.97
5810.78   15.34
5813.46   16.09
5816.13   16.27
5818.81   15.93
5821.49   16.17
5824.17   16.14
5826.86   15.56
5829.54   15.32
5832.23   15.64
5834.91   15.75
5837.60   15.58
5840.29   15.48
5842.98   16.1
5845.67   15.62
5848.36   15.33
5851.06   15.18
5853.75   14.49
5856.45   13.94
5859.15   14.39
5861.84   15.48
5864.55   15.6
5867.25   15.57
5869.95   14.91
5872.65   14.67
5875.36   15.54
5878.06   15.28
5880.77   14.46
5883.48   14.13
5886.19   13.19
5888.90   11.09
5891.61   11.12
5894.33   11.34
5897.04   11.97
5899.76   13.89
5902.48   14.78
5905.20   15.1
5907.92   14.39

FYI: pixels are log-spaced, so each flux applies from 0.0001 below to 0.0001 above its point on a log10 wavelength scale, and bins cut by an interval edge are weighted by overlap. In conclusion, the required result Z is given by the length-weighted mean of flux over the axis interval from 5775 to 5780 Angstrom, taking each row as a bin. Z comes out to 15.0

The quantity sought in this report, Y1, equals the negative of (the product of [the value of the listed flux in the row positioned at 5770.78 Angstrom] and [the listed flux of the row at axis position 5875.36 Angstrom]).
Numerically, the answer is -251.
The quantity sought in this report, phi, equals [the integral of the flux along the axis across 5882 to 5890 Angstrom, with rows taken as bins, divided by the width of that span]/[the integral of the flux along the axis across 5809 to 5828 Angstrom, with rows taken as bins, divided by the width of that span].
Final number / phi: 0.81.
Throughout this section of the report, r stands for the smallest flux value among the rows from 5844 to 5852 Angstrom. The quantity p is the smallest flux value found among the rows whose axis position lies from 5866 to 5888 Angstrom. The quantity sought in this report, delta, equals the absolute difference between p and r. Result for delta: 2.0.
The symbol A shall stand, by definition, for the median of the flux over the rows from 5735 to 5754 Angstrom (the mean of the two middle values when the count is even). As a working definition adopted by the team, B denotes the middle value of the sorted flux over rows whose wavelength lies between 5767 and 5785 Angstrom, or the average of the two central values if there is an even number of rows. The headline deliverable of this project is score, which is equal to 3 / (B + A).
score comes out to 0.099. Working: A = 15.0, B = 15.3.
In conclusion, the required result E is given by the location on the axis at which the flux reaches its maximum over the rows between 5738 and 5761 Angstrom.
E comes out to 5744.26 Angstrom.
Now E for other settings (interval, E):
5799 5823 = 5802.76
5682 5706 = 5696.84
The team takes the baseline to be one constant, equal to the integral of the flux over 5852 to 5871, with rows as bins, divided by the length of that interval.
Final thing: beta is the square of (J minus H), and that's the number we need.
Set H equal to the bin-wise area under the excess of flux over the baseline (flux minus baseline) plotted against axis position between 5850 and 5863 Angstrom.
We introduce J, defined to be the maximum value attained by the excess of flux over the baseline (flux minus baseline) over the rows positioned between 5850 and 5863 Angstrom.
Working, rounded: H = -3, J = 0.6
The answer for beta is 14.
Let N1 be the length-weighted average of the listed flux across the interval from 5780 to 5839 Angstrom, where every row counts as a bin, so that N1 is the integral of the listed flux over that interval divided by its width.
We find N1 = 15.4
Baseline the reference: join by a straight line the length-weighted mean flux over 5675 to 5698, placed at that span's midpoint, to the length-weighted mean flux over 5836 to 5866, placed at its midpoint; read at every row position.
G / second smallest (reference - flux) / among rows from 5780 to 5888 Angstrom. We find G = -1.0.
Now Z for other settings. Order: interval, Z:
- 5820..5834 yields 15.8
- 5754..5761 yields 15.0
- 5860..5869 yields 15.5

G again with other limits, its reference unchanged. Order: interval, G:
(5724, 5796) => -0.5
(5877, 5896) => 0.7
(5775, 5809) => -0.4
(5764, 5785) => -0.5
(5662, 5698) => -0.8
